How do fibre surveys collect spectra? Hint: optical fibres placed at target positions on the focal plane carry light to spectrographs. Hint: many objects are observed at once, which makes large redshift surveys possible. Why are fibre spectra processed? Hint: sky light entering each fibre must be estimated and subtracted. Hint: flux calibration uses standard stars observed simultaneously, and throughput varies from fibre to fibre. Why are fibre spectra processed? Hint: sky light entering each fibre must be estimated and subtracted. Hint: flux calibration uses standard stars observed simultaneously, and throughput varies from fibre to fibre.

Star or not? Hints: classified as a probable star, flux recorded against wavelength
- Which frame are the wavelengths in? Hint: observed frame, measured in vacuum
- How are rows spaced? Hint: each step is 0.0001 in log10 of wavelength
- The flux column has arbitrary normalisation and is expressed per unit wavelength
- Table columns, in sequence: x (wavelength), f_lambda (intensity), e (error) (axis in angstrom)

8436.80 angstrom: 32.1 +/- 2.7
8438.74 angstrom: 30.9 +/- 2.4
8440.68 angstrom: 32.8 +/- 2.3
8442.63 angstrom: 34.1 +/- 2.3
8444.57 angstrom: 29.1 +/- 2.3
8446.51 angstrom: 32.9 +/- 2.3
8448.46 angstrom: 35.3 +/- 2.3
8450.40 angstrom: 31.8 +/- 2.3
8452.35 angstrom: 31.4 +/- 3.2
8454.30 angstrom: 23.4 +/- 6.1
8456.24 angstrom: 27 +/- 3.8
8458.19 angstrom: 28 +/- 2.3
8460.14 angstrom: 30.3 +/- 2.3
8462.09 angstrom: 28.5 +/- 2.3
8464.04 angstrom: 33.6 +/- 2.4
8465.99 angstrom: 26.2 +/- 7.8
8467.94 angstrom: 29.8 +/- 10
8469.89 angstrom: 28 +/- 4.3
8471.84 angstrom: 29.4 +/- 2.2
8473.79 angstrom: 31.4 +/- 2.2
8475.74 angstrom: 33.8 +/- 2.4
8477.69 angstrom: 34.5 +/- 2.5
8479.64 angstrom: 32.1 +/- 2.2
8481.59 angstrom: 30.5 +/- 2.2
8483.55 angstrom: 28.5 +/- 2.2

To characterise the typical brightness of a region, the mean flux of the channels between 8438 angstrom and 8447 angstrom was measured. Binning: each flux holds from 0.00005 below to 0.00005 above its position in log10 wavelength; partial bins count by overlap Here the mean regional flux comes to 32.0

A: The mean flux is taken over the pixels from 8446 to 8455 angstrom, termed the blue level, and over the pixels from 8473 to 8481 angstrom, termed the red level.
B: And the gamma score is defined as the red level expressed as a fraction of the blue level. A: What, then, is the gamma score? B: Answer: 1.06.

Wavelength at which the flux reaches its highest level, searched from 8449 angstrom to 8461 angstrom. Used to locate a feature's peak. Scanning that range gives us 8450.40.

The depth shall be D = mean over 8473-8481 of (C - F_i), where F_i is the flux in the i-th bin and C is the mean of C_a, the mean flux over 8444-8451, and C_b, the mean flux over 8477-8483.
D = -0.6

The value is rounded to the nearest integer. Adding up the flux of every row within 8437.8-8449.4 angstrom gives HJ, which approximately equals 195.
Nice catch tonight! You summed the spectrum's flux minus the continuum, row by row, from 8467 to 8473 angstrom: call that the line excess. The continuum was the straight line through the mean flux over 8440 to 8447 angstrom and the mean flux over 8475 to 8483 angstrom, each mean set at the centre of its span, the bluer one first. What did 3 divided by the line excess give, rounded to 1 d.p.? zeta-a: -0.3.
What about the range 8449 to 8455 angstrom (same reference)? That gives -0.3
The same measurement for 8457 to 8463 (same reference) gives -0.3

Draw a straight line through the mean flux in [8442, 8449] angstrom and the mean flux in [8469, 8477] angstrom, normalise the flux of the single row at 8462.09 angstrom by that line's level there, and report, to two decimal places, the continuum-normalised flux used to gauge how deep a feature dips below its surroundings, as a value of 0.90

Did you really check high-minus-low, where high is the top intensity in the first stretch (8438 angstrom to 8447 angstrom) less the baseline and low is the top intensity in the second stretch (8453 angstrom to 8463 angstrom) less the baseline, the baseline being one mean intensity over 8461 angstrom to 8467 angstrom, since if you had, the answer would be 3.8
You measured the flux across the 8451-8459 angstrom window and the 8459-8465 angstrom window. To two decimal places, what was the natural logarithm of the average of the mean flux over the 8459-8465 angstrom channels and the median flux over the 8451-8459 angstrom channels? 3.37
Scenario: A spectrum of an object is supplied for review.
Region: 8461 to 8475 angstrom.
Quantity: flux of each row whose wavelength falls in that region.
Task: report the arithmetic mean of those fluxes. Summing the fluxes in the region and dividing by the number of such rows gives 29.6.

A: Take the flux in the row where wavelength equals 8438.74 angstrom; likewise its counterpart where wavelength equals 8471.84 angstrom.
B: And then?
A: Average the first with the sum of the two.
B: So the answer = 46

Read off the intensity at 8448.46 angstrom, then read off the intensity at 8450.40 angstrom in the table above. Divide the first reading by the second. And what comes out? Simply 1.11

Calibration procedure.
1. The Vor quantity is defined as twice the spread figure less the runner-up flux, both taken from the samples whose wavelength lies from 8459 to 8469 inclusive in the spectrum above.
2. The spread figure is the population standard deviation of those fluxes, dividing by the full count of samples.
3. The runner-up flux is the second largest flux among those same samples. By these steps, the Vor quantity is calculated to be -25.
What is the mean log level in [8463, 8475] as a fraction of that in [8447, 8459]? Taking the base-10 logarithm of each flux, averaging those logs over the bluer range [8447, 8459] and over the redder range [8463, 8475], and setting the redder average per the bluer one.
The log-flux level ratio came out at 1.00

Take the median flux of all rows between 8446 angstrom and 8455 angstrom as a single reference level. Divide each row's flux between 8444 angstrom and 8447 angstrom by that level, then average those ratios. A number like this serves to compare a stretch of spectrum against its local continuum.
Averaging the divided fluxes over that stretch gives 0.97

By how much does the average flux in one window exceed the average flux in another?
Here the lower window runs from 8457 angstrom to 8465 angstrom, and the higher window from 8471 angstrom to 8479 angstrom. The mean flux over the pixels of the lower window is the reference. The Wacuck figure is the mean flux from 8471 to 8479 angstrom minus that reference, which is 2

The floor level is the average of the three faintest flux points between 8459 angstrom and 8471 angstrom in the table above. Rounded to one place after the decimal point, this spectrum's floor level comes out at 27.6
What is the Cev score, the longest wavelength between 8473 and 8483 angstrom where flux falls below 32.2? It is 8481.59 angstrom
